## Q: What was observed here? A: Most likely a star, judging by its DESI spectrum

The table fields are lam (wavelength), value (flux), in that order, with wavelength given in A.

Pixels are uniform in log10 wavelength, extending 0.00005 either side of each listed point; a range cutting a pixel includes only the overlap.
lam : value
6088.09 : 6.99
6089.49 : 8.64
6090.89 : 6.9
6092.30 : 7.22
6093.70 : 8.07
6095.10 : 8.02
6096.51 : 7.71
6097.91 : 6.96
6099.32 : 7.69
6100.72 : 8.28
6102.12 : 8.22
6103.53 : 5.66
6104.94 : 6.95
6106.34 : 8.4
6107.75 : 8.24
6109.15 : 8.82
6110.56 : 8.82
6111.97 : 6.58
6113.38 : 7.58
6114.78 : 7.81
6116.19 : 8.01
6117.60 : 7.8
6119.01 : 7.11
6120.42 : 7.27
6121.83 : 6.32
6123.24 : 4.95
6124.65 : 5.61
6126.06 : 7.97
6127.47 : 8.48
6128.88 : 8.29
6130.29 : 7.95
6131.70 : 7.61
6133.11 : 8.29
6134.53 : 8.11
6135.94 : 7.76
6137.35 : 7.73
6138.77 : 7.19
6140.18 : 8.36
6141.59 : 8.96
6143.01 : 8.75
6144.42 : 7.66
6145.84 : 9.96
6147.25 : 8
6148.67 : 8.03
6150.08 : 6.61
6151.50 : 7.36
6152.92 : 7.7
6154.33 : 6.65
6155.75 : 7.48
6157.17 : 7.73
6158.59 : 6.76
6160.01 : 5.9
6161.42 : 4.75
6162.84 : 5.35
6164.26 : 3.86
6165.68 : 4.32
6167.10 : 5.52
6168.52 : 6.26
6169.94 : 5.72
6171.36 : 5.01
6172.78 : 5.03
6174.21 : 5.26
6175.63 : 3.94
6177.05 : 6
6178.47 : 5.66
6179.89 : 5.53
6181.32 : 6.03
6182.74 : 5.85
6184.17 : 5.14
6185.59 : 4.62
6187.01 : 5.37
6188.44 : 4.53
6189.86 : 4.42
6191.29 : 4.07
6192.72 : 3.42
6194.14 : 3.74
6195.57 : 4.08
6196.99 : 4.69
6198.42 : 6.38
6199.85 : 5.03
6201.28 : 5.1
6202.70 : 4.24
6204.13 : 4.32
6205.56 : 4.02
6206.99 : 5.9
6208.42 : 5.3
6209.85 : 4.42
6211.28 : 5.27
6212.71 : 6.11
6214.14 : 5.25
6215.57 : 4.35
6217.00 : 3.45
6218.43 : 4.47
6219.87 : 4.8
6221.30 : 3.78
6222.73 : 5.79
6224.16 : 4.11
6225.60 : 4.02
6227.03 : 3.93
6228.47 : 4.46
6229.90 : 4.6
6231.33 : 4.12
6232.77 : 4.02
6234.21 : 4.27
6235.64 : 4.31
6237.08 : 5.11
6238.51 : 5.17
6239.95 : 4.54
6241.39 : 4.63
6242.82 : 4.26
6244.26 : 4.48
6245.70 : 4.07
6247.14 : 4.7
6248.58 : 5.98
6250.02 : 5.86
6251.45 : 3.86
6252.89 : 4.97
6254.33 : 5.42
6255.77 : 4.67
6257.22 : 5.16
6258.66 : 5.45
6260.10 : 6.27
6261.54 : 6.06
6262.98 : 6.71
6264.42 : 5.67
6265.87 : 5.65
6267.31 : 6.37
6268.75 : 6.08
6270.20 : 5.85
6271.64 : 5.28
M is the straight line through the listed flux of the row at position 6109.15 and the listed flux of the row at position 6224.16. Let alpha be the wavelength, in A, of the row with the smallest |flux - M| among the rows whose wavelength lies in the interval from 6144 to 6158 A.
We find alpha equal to 6151.50 A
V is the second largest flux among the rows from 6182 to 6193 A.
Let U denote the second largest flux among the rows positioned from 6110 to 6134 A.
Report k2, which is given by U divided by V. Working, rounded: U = 8.48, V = 5.37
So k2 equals 1.58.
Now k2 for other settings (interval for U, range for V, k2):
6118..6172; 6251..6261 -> 1.64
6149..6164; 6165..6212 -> 1.23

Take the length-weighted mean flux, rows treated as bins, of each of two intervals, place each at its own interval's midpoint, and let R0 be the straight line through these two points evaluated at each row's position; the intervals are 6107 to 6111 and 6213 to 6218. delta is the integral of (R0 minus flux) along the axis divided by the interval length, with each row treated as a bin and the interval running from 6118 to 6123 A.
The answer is 1.4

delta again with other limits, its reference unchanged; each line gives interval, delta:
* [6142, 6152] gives -0.9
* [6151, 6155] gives -0.3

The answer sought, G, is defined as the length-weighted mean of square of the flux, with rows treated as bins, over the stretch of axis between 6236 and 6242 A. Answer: 23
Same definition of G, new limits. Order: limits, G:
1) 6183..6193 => 22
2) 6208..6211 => 24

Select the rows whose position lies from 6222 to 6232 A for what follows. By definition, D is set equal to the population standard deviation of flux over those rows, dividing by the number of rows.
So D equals 0.60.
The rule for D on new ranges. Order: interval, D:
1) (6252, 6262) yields 0.53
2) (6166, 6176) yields 0.67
